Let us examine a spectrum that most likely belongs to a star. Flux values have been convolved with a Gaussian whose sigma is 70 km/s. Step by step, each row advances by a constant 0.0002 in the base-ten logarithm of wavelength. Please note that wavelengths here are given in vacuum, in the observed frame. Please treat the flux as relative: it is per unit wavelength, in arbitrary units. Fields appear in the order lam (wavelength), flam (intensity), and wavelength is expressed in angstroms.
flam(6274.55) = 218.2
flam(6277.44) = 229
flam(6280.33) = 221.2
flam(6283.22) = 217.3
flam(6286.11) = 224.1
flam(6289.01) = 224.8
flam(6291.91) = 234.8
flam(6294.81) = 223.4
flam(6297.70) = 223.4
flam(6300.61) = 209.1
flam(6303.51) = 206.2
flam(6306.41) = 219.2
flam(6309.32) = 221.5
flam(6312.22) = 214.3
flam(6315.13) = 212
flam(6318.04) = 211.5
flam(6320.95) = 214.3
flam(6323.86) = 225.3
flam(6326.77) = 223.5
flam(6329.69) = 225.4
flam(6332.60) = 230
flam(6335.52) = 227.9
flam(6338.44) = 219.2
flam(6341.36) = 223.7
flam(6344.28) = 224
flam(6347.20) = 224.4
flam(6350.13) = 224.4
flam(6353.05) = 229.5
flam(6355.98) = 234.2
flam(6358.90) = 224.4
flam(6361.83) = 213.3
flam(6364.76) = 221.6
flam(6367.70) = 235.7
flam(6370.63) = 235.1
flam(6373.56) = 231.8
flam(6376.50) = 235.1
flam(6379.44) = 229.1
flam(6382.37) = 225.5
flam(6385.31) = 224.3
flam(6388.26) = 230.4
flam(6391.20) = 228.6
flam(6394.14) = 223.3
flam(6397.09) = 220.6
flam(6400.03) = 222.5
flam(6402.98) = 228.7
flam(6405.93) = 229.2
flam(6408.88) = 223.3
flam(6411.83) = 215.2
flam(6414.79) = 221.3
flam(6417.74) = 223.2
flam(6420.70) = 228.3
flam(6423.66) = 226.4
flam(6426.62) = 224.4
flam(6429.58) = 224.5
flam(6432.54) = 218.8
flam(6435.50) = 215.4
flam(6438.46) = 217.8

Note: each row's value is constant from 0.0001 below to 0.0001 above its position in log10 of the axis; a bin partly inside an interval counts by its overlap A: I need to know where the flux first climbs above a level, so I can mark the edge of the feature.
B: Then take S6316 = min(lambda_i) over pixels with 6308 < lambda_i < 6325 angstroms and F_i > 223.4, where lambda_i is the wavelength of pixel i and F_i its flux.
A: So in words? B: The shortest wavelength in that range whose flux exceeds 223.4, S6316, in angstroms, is 6323.86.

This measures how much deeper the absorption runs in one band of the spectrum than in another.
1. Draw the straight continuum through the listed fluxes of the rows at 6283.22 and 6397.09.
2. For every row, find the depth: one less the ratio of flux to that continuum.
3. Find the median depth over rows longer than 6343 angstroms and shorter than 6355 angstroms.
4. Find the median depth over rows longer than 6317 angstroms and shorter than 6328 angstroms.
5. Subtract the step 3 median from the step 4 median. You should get 0.022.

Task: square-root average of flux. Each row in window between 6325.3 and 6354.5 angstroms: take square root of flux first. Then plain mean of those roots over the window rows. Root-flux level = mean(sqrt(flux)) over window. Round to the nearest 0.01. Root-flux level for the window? 15.01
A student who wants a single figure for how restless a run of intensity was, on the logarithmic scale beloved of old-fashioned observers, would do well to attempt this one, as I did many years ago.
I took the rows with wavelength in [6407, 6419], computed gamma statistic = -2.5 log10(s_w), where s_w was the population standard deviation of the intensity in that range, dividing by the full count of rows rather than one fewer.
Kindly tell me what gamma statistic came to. -1.3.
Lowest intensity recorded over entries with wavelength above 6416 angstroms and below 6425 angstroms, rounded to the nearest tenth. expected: 223.2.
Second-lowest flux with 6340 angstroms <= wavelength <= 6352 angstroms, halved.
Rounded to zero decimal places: 112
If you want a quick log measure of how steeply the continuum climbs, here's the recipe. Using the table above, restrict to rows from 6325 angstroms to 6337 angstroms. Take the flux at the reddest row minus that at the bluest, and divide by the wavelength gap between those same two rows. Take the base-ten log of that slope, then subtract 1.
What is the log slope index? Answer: -1.3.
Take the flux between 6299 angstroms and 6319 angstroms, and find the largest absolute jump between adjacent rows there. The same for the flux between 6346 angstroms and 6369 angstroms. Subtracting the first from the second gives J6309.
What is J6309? 1.1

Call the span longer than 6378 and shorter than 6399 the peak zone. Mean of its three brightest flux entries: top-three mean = 229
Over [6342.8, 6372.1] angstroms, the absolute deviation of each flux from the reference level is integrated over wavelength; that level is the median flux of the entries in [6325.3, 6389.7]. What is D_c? 156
